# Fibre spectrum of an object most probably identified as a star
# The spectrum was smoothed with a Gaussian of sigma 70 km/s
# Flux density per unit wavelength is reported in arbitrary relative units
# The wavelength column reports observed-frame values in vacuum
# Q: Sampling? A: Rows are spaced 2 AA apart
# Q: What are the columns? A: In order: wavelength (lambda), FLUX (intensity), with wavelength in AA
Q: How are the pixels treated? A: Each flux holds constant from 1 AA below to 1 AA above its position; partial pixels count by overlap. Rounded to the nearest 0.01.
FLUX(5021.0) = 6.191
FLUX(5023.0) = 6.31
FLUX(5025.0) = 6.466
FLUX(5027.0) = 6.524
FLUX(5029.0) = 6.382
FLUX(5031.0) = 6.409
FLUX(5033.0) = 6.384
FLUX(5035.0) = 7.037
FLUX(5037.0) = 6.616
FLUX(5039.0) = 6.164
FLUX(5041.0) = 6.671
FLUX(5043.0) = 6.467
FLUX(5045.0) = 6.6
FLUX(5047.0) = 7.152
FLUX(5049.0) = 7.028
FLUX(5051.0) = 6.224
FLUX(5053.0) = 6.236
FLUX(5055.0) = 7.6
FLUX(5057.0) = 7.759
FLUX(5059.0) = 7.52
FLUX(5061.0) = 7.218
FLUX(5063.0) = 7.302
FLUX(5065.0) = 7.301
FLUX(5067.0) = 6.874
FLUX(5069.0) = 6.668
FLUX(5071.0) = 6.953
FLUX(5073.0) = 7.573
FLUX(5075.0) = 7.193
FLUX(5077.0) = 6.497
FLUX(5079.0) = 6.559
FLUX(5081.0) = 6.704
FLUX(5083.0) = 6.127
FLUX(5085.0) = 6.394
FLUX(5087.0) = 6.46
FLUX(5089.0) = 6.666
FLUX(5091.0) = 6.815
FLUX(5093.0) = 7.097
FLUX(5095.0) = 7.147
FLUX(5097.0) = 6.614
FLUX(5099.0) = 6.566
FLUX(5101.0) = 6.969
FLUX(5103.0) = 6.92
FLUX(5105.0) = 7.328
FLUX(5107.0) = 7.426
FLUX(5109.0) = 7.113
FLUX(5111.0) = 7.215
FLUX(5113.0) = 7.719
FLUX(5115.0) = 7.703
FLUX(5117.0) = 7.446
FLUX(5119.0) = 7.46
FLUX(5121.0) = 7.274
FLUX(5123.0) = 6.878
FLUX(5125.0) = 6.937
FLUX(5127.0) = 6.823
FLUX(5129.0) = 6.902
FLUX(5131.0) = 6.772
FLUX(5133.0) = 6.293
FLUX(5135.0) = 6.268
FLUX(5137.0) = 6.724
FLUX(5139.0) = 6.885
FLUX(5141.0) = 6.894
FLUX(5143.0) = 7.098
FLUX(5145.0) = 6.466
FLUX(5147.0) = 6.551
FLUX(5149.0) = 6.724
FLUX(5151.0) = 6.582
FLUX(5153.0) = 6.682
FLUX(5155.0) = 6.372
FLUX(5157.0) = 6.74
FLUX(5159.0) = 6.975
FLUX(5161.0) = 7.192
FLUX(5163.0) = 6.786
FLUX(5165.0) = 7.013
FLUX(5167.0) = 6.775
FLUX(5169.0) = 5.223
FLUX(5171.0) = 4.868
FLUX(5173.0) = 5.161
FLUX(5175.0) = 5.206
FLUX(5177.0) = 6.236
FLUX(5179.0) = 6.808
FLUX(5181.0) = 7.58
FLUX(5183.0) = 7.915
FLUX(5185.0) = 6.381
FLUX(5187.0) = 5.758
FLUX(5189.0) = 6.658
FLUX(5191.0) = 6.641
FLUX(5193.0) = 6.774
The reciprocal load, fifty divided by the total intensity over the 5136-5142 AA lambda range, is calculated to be 2.44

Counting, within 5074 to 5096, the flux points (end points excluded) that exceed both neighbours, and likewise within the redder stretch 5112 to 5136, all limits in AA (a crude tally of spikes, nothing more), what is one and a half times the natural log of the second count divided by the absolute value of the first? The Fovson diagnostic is 1.6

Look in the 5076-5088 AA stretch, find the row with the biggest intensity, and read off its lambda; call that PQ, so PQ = 5081.0 AA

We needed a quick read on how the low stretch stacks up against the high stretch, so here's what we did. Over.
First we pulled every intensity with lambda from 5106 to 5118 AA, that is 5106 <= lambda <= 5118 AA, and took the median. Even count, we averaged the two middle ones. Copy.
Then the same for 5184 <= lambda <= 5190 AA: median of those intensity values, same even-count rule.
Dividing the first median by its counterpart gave 1.17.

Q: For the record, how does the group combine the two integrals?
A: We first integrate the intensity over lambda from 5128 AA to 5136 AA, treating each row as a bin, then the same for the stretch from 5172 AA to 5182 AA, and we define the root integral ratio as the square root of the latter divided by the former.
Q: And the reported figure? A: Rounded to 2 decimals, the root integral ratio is 1.09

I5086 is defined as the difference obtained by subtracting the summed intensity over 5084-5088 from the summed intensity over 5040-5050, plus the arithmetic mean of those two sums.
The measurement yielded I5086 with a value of 44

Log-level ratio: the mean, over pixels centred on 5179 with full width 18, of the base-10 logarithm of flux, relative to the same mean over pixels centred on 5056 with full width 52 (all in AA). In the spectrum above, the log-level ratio 0.94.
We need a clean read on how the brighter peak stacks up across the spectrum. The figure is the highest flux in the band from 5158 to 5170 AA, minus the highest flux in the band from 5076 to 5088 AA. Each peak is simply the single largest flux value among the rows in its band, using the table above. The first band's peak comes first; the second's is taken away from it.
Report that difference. 0.49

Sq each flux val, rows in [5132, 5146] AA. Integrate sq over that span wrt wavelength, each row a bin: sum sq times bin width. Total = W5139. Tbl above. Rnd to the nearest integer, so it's 622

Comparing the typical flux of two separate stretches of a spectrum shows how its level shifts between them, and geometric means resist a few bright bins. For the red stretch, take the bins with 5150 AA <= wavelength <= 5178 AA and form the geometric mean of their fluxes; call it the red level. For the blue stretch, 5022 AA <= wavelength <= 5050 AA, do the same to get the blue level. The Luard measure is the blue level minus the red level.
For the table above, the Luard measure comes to 0.4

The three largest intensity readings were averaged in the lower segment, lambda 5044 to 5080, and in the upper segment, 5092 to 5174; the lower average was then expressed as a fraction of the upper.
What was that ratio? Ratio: 1.00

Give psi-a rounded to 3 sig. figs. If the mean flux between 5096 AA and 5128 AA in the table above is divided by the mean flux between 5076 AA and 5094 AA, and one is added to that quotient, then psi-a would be 2.08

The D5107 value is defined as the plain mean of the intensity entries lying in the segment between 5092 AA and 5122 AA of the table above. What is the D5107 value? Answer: 7.20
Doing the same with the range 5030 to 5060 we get 6.79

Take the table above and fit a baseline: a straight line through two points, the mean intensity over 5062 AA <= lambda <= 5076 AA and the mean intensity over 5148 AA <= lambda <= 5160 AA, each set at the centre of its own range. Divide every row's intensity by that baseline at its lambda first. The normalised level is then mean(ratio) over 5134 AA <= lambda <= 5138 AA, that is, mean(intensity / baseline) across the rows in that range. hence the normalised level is 0.96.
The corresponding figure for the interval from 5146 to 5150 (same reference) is 0.99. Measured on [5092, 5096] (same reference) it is 1.02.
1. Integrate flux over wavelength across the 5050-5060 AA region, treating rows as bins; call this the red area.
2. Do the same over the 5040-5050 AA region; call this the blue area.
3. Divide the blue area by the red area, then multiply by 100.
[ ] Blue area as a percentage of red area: 96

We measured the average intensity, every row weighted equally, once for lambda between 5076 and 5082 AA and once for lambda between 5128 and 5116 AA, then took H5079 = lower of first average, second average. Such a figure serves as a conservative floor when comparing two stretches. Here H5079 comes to 6.6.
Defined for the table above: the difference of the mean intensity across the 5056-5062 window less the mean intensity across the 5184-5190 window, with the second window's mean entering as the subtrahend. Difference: 1.2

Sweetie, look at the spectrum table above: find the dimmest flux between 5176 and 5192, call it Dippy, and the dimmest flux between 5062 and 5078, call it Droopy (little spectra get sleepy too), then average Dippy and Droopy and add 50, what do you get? 56.1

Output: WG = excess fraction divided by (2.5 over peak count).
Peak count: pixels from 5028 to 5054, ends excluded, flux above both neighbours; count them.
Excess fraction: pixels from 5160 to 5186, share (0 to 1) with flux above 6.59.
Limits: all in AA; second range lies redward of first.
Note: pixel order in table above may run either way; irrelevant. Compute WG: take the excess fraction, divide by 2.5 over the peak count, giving 0.86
